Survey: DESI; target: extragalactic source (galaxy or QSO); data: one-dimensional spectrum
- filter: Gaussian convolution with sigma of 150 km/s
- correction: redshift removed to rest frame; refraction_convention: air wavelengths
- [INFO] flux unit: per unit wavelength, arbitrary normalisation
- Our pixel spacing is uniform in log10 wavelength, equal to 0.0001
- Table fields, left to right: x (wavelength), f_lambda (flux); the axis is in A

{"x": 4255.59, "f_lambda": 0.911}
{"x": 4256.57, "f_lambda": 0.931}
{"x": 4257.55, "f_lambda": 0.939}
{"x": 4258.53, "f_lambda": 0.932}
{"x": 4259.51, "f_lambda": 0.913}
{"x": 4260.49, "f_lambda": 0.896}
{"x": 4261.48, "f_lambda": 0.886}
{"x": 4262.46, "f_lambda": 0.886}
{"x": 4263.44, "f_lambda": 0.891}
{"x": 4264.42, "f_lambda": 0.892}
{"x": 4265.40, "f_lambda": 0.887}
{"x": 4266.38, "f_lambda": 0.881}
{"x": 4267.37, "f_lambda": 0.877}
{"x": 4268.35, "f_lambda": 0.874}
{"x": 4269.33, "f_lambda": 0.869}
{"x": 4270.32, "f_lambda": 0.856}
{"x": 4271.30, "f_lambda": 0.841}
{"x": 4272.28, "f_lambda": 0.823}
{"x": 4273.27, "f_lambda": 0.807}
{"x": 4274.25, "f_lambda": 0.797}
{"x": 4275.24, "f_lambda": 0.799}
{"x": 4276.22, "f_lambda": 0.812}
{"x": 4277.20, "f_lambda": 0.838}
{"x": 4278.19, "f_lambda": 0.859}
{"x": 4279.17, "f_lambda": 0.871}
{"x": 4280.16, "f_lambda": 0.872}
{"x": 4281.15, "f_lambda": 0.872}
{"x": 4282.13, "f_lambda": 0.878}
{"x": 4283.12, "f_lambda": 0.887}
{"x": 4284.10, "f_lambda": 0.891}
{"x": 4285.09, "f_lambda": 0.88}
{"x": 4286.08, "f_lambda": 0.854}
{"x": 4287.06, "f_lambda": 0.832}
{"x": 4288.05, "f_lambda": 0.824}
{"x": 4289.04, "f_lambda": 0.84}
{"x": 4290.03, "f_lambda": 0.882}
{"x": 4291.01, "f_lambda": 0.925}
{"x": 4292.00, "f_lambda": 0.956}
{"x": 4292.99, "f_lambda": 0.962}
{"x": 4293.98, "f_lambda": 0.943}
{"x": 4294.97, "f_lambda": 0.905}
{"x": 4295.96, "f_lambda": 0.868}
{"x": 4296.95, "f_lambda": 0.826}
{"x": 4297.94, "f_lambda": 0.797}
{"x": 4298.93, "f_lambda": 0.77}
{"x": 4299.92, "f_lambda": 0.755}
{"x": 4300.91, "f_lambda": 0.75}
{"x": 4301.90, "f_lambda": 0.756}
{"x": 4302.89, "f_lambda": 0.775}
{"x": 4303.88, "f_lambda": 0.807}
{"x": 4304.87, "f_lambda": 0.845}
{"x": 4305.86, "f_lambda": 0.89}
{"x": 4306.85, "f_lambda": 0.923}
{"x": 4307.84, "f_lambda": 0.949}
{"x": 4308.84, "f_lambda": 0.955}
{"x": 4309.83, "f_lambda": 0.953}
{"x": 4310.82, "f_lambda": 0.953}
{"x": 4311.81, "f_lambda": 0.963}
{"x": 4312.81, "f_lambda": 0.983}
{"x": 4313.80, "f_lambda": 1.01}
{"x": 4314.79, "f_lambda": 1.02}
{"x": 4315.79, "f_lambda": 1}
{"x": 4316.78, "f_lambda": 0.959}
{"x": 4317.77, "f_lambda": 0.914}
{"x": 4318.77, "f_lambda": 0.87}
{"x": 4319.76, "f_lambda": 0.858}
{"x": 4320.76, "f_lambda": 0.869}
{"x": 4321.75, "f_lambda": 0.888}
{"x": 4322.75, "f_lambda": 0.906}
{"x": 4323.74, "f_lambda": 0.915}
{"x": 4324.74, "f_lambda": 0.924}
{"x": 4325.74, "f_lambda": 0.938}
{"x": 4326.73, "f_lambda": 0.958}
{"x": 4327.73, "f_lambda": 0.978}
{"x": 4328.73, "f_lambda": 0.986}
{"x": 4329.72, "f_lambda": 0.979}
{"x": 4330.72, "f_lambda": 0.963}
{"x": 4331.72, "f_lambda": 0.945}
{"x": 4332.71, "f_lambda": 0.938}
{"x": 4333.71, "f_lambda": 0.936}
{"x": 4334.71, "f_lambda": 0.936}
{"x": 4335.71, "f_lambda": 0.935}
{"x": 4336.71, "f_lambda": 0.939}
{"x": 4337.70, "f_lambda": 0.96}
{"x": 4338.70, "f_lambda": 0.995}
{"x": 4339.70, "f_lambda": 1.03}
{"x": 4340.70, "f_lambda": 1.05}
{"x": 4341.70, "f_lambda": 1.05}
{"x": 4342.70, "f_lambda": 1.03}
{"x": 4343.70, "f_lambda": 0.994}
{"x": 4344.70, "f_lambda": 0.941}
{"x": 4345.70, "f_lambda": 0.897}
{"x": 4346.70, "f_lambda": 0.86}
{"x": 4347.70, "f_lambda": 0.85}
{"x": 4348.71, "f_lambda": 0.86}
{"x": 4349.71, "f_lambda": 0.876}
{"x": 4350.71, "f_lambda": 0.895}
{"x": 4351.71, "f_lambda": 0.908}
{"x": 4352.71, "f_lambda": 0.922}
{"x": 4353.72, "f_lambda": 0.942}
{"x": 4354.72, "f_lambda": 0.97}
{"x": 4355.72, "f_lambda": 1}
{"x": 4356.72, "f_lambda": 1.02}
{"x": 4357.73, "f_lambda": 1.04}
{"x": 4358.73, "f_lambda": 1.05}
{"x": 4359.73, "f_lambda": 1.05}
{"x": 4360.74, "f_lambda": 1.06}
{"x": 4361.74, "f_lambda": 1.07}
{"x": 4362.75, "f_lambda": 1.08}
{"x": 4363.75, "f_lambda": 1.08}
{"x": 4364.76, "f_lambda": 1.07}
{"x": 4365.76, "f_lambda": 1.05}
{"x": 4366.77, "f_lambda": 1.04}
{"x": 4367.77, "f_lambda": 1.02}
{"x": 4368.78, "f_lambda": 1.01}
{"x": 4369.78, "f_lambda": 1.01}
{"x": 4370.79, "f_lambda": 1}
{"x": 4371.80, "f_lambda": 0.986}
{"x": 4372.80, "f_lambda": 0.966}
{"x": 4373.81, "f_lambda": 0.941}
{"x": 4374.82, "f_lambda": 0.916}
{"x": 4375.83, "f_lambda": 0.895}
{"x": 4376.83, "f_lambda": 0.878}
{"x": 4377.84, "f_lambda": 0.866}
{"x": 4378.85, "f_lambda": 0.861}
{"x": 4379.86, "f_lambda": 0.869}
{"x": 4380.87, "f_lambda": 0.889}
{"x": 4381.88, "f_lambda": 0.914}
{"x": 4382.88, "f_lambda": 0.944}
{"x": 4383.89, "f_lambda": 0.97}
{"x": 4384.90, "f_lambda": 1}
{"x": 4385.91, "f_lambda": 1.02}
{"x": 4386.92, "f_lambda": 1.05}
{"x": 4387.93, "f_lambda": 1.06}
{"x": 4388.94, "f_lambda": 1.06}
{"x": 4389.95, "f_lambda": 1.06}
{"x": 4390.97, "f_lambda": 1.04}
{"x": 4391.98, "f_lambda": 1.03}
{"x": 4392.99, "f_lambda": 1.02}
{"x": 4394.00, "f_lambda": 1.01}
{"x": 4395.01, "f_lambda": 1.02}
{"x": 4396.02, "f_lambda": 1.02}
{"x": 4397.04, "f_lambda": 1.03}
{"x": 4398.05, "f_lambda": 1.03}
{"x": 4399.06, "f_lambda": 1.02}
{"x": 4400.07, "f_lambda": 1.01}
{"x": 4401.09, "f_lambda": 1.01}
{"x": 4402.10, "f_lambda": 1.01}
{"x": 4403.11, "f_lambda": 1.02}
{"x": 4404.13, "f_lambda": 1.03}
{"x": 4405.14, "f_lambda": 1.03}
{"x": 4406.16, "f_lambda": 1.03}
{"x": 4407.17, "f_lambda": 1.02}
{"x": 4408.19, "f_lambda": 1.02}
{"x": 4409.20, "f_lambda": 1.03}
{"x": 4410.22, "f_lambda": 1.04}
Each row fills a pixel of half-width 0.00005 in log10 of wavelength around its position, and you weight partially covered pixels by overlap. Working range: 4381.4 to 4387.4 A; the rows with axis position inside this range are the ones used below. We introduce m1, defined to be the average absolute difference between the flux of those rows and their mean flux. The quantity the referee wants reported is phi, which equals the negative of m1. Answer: -0.040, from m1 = 0.040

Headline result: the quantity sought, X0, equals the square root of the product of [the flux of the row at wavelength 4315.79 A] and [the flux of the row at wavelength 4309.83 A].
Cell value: 0.976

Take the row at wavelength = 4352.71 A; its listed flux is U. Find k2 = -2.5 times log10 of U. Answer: 0.09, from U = 0.922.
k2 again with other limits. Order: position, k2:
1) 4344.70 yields 0.07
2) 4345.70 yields 0.12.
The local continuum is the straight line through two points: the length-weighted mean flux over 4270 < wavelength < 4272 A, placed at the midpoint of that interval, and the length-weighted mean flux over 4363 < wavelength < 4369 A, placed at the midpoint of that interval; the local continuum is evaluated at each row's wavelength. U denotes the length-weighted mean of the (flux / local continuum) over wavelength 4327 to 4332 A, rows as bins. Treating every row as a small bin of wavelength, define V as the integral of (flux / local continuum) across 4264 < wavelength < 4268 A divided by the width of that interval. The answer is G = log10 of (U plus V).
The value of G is 0.31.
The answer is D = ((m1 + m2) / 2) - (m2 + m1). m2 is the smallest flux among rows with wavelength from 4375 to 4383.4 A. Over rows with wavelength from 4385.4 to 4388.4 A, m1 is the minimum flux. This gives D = -0.94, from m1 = 1.02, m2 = 0.861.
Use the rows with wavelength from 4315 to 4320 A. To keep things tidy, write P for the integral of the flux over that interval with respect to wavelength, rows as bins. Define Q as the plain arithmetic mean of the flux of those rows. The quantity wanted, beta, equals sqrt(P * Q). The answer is 2.07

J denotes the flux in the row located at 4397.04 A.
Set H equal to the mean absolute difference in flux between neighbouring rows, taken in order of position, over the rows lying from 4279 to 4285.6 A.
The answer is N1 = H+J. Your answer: 1.04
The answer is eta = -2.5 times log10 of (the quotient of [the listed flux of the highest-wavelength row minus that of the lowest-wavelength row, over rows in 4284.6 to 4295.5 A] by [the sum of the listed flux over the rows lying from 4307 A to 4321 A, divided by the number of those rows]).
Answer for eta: 3.9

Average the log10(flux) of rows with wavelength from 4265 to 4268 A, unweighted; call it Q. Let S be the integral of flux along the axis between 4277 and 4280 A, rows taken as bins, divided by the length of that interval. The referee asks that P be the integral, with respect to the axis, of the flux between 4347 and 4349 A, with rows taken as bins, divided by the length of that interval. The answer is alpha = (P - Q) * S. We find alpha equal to 0.78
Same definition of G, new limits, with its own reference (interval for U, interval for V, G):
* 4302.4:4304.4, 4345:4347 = 0.24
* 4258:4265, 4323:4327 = 0.31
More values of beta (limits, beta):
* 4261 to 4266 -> 1.99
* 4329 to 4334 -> 2.13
